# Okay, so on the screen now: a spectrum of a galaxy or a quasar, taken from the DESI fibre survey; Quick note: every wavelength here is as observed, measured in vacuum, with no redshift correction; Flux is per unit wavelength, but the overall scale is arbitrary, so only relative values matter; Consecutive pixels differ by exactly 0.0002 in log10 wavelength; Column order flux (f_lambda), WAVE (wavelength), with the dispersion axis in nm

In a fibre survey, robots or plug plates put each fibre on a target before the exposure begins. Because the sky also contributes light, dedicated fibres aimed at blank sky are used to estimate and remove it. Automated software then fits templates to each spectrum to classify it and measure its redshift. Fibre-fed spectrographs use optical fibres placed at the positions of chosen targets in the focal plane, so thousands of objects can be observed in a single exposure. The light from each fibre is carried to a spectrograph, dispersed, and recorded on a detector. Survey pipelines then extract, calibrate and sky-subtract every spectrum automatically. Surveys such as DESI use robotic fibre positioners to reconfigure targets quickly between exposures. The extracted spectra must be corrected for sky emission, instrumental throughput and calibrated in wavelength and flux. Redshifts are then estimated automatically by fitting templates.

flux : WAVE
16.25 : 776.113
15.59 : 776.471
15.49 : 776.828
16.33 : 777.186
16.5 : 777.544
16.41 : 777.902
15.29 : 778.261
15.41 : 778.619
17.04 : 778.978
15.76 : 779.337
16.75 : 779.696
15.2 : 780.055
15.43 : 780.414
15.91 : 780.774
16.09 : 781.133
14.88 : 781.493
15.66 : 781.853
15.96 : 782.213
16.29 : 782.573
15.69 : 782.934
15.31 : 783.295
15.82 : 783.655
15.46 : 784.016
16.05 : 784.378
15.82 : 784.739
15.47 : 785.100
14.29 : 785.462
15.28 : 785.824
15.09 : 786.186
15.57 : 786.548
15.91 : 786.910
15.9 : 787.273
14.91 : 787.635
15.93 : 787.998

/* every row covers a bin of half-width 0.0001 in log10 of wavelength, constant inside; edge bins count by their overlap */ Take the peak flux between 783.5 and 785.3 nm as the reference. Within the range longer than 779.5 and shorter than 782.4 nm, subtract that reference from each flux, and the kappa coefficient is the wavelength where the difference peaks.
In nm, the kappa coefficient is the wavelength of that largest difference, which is 779.696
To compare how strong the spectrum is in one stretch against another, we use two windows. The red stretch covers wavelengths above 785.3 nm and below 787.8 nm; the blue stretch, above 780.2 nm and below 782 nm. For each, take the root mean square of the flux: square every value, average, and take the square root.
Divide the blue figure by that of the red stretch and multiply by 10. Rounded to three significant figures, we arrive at 10.2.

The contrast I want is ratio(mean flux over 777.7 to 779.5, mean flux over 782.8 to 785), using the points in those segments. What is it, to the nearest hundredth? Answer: 1.02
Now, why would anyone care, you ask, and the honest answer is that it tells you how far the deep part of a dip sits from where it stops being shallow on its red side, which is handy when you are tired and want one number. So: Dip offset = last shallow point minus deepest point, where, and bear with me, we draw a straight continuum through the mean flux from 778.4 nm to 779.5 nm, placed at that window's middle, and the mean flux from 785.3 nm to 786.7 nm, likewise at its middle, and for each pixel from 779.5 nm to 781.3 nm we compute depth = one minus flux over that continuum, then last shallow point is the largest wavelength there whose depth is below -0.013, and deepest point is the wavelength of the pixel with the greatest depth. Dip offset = 1.08 nm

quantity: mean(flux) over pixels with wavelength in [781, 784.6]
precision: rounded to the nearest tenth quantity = 15.7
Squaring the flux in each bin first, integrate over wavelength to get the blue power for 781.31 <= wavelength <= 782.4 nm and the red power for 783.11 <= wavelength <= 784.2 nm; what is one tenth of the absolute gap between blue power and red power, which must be 0.1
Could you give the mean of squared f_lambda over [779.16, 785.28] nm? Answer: 248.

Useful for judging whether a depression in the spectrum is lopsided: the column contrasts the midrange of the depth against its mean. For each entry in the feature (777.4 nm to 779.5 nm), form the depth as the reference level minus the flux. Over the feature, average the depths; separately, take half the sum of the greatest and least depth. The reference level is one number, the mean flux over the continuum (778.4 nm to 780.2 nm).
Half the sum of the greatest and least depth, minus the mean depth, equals -0.10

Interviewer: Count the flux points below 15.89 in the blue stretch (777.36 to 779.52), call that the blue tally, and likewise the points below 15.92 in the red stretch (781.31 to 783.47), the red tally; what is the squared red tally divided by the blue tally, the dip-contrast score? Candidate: 5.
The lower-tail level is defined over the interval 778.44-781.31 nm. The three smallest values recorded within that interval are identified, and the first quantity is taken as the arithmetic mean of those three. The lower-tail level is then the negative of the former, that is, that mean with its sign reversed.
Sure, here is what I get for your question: -15.35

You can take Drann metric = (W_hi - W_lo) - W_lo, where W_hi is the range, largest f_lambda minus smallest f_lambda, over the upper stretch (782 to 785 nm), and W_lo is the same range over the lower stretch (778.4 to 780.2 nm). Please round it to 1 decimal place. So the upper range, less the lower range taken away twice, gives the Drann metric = -2.7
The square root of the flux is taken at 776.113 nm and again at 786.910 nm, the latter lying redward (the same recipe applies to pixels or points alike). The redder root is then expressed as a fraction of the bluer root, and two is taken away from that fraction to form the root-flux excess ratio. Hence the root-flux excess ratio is -1.01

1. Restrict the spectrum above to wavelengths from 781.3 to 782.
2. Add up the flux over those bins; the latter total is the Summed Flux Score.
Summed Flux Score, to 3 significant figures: 30.5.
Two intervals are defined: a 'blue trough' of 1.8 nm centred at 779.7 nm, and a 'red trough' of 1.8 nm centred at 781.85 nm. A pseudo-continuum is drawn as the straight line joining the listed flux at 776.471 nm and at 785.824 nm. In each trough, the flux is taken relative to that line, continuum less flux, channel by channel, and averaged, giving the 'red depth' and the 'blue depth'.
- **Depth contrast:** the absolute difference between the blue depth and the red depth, 0.19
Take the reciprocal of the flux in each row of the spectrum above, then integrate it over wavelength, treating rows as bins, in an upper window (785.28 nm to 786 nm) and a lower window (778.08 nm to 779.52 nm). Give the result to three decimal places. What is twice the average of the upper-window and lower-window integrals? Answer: 0.140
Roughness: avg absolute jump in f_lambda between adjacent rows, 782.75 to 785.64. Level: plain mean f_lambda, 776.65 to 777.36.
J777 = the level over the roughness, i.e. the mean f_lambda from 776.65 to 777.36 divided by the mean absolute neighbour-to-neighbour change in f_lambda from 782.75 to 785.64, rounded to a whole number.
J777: 31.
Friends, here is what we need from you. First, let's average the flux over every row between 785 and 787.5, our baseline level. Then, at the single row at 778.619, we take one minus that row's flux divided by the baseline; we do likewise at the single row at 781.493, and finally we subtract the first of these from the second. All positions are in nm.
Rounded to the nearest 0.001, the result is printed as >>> 0.035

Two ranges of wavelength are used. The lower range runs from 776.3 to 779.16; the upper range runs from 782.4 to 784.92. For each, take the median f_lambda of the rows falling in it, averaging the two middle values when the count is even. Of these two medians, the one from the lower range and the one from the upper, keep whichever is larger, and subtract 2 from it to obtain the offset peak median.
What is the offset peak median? 14.0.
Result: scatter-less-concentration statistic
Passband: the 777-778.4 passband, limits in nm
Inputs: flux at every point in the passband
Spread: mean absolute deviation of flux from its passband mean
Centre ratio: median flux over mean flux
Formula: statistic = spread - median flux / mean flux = -0.59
